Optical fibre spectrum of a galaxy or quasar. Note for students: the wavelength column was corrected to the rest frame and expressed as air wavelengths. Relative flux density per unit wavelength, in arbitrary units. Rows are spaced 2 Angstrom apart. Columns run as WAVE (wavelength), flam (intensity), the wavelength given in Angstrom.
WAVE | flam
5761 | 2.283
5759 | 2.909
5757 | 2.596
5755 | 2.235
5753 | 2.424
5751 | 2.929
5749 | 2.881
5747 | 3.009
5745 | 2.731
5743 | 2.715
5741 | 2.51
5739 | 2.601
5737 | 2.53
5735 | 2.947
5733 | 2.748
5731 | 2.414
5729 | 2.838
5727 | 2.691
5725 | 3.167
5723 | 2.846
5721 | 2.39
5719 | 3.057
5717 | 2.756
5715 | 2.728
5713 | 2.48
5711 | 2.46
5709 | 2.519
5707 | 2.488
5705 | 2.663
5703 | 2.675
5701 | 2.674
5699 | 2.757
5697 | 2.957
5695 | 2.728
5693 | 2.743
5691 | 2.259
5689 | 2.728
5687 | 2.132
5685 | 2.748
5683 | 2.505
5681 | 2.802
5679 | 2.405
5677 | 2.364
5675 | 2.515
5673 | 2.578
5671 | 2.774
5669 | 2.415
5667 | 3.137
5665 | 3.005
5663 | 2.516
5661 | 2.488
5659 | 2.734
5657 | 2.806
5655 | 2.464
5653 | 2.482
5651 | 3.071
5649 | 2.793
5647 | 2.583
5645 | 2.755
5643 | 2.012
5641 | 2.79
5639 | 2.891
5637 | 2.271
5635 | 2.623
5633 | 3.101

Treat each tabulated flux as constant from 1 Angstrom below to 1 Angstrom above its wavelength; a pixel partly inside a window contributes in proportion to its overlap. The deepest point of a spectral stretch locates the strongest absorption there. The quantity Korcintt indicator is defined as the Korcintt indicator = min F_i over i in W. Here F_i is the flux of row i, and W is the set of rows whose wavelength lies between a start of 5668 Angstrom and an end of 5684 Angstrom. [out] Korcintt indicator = 2.364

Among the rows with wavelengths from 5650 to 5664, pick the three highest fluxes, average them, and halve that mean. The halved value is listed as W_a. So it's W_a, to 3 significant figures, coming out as 1.44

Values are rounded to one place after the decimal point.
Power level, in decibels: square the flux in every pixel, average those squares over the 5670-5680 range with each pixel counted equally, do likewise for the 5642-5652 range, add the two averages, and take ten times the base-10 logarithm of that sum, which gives 11.3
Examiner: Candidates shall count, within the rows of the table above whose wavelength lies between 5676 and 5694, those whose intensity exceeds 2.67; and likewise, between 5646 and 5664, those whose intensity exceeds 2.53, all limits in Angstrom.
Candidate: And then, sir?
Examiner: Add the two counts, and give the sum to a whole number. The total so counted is 9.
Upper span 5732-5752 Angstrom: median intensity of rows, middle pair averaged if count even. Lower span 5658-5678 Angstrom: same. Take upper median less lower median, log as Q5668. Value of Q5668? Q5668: 0.19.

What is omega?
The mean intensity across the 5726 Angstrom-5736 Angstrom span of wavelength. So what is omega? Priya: 2.73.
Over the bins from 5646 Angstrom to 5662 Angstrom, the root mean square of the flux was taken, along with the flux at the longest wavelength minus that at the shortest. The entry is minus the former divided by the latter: 28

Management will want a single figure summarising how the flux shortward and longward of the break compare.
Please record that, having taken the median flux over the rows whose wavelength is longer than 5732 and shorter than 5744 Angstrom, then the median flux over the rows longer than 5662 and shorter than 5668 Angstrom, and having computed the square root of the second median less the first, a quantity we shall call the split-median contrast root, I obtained 0.59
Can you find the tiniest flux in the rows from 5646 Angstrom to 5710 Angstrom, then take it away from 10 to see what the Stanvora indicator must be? 7.87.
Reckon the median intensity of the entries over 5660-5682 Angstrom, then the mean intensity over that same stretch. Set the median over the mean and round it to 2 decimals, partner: 0.95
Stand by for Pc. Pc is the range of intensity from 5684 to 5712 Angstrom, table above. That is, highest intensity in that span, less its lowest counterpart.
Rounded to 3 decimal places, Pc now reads 0.825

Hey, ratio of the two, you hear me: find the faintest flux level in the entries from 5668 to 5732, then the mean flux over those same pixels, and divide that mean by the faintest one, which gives 1.23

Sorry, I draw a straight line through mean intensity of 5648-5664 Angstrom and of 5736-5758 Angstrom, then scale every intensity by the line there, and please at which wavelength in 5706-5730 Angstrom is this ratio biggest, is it 5725 Angstrom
